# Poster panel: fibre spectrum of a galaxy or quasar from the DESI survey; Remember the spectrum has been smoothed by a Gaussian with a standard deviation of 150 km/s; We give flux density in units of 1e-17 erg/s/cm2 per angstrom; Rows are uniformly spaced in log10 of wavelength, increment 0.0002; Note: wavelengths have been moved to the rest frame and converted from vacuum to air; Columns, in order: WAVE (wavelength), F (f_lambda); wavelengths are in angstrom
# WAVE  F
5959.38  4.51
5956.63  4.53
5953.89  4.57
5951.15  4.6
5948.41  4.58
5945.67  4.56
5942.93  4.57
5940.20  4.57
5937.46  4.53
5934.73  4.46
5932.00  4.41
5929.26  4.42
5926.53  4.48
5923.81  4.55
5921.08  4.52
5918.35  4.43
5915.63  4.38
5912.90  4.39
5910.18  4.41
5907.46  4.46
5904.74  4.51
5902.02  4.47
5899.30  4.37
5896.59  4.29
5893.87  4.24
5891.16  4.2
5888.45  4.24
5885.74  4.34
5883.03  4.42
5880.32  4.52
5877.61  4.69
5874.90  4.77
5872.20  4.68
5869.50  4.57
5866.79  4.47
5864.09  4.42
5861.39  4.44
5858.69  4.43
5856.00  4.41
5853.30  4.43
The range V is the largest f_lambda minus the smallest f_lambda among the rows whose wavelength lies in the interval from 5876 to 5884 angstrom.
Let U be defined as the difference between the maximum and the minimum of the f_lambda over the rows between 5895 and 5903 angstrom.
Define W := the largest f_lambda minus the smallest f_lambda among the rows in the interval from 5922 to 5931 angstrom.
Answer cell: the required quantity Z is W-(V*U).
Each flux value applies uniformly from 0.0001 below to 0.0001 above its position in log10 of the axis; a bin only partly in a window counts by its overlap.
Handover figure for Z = 0.08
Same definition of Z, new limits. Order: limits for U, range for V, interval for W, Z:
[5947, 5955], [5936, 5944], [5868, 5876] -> 0.20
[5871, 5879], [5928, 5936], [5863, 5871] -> 0.15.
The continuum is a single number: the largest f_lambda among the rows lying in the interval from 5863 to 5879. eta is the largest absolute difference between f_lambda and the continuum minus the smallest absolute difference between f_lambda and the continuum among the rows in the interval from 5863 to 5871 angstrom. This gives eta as 0.15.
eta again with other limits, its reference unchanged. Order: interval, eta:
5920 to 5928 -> 0.07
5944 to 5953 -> 0.04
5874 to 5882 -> 0.25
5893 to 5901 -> 0.13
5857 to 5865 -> 0.02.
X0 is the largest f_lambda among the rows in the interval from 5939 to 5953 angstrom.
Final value 4.6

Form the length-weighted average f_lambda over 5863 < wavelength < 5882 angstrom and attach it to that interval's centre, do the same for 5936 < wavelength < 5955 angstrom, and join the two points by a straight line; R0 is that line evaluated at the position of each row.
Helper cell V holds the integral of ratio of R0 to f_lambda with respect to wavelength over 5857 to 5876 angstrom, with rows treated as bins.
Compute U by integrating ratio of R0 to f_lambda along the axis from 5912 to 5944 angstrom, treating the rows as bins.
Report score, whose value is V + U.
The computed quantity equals 52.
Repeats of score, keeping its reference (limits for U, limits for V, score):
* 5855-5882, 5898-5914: 44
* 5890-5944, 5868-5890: 78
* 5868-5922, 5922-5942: 76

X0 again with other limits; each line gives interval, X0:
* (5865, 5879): 4.77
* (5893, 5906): 4.51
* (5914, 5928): 4.55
